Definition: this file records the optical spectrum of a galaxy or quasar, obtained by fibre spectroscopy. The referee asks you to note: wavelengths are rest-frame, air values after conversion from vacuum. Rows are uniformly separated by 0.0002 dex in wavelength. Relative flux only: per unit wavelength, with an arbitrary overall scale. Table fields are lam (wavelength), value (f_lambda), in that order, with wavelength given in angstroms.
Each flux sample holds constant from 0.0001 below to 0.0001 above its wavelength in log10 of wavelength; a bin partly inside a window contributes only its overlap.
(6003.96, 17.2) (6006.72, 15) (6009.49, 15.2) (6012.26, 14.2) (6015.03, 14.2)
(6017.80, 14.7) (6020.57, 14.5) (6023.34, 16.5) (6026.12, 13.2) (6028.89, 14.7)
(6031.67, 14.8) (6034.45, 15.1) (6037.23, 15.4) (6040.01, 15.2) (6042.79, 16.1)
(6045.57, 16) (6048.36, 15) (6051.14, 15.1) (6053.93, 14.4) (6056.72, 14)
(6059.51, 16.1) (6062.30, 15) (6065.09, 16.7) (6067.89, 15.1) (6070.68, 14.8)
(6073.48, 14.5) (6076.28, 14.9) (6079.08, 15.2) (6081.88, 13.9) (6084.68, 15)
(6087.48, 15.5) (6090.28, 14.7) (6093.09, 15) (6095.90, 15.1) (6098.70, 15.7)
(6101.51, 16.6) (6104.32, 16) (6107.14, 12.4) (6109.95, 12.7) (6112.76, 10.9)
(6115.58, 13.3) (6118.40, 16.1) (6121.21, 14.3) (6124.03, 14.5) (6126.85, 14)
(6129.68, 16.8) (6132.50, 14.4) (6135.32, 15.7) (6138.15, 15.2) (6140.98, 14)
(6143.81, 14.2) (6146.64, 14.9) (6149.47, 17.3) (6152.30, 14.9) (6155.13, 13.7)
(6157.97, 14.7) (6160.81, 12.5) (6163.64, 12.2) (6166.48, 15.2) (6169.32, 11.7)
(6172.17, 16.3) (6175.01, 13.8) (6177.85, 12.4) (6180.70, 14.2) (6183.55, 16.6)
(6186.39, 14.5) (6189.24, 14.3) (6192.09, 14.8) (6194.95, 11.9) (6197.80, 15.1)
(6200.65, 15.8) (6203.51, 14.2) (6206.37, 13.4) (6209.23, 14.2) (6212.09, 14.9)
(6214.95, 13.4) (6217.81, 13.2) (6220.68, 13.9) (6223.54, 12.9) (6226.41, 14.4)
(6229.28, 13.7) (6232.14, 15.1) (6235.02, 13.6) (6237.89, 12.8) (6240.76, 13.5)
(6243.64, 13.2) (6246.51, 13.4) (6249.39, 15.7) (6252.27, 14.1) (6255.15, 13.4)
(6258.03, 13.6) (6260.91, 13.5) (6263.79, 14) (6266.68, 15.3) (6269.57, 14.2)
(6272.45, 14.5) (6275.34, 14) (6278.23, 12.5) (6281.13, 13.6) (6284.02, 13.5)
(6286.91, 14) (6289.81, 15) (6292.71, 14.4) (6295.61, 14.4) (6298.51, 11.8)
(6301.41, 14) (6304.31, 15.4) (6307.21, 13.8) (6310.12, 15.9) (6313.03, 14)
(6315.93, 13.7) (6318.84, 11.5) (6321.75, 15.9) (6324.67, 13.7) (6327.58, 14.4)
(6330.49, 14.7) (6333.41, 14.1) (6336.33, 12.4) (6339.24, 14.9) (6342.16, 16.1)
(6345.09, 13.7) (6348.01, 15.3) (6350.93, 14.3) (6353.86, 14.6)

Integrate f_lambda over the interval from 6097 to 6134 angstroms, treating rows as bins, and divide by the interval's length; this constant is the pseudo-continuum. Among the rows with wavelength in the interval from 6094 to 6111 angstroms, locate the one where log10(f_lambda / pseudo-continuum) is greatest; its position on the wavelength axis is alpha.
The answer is 6101.51 angstroms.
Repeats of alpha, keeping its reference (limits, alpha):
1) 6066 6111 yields 6101.51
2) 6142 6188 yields 6149.47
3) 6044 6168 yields 6149.47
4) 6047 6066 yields 6065.09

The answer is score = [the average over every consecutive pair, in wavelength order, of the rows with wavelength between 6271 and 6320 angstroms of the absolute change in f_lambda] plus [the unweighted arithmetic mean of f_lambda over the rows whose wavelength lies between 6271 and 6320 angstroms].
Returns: 15.1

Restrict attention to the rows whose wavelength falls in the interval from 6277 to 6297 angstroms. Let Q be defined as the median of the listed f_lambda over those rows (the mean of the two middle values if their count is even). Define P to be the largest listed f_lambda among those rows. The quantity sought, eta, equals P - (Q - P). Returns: 16.0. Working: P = 15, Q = 14.0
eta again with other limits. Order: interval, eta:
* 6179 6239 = 19.0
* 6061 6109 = 18.4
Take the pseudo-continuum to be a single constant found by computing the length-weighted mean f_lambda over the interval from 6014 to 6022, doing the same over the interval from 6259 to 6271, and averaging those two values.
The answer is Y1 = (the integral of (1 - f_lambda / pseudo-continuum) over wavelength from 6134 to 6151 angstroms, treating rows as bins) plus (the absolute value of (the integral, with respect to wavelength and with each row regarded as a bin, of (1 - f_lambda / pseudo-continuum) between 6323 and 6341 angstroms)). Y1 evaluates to -0.7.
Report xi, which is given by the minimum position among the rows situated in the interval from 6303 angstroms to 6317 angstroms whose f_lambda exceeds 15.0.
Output 6304.31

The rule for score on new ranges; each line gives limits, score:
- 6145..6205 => 16.3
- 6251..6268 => 14.5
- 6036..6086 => 15.9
